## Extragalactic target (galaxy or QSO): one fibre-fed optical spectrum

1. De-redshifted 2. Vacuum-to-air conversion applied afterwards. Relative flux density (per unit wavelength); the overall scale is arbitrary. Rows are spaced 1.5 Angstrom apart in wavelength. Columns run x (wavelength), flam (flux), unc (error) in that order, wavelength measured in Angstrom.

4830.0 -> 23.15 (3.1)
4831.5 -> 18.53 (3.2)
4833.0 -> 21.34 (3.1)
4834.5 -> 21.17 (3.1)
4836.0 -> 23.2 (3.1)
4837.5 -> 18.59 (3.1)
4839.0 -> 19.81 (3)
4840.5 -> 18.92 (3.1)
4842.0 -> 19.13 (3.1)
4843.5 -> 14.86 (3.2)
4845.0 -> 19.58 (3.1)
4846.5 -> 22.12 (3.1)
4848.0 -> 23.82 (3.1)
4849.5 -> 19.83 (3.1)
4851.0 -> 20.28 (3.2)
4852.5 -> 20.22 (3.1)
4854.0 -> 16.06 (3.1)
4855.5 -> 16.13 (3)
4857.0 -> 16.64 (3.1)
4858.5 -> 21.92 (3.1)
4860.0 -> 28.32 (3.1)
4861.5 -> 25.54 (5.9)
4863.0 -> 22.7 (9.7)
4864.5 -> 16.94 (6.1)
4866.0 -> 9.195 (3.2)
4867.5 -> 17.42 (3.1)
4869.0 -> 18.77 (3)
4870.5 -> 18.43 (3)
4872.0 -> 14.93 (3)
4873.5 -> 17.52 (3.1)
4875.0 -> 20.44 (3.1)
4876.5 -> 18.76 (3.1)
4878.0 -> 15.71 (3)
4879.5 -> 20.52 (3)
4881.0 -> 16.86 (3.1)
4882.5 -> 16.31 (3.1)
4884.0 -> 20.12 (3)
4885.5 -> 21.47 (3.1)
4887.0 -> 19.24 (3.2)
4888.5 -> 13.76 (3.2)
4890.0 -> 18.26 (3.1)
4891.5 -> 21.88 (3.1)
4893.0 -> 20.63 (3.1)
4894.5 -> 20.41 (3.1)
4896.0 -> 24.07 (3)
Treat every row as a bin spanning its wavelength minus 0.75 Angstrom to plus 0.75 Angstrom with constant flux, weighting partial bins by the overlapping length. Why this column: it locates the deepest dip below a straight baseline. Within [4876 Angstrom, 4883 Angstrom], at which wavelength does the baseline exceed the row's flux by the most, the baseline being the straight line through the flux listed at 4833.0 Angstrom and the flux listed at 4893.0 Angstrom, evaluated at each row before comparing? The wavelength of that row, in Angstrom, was 4878.0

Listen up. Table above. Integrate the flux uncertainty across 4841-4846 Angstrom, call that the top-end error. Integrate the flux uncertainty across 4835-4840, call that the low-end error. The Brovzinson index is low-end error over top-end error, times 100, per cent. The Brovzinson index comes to 98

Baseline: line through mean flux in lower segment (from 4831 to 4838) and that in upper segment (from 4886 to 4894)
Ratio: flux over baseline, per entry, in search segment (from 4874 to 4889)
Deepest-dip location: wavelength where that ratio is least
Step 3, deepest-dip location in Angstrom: 4888.5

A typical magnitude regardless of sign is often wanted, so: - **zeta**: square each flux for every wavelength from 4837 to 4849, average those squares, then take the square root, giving 19.8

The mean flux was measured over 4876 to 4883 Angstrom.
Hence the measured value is 17.6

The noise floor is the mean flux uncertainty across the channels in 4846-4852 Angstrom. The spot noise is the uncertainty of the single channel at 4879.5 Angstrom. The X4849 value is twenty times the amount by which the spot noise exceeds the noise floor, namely -2.5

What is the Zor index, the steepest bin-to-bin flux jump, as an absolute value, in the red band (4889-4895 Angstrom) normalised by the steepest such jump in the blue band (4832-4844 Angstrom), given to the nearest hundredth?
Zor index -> 0.79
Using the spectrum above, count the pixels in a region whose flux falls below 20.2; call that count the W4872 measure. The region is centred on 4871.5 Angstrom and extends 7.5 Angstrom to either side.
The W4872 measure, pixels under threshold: 9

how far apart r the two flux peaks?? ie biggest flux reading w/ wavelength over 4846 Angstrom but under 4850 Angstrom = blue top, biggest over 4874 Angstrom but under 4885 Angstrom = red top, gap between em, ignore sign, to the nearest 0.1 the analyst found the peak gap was 3.3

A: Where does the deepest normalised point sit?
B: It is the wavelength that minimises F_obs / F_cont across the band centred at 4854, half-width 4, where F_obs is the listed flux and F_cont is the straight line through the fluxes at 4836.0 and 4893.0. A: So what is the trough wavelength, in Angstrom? 4854.0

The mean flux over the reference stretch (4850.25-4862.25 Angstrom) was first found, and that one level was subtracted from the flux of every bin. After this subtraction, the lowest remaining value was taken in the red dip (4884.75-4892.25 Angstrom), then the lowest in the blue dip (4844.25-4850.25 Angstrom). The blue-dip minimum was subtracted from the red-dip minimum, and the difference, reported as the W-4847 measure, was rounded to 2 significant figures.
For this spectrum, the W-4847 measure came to -5.8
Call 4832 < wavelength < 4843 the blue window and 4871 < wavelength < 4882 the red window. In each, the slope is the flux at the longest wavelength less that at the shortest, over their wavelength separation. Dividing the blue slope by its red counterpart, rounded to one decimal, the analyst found -1.1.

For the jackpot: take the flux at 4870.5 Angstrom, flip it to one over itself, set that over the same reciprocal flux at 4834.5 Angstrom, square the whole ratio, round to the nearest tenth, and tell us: 1.3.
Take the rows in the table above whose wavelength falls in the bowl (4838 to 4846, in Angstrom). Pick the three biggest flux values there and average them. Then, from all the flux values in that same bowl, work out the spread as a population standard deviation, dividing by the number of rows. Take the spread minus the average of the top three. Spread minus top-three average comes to -17.7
